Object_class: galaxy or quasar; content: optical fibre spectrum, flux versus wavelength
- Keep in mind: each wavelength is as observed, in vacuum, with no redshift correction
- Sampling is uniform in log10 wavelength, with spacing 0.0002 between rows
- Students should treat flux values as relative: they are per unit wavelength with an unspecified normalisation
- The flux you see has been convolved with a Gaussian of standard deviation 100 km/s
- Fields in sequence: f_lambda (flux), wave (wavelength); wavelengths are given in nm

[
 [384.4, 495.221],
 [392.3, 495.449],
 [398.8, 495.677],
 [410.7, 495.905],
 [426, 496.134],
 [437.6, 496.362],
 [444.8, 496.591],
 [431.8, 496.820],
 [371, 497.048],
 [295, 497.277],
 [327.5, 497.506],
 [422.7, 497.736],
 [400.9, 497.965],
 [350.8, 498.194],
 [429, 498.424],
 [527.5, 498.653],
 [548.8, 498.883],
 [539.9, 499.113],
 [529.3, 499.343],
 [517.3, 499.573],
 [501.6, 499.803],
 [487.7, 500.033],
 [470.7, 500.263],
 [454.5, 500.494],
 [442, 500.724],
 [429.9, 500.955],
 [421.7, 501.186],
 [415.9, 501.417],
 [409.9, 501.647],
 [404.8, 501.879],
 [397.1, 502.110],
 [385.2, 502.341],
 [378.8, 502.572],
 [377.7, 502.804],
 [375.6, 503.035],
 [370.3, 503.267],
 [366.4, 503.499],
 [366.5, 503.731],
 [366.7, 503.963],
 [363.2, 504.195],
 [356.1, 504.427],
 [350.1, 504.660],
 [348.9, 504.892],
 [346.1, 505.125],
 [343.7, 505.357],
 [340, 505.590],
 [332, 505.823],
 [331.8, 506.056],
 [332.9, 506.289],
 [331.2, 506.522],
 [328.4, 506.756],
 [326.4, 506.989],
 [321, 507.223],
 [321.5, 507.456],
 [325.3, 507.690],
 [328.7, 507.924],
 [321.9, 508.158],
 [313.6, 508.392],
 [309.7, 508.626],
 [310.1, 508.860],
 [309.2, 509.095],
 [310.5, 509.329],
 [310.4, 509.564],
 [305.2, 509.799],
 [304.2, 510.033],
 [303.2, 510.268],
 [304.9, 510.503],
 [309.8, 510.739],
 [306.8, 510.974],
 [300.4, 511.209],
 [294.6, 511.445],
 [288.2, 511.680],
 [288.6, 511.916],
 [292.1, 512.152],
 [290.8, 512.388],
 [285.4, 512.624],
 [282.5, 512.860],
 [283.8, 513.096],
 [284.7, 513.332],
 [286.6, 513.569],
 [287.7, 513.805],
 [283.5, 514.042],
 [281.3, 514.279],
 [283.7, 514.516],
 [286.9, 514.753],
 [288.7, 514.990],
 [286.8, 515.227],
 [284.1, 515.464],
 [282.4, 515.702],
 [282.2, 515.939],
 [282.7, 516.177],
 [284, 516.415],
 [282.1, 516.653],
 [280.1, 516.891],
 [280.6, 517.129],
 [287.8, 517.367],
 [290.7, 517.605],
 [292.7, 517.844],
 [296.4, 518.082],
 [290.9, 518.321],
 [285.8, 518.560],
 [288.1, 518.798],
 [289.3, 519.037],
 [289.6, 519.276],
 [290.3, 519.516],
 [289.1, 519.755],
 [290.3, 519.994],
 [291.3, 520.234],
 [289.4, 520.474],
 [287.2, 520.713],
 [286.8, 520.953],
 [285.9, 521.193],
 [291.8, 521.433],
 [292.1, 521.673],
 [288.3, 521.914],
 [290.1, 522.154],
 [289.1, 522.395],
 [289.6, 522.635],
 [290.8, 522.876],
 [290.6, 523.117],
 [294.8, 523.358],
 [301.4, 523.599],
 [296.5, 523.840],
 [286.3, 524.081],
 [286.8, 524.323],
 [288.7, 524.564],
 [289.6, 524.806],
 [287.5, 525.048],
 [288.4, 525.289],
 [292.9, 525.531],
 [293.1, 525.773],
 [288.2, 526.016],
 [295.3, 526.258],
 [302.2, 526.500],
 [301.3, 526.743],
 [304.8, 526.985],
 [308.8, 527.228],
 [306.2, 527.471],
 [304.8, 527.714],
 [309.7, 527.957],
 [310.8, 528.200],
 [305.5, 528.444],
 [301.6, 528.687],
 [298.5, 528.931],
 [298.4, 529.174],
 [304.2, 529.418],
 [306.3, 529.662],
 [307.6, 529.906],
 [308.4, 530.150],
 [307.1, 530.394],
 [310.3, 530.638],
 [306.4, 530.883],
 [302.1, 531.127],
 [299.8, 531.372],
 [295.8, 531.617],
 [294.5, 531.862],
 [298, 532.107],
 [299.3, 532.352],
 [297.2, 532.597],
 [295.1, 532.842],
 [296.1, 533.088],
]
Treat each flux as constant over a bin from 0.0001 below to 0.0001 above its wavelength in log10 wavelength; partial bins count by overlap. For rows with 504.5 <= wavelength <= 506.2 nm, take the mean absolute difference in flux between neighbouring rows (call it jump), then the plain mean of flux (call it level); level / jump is 112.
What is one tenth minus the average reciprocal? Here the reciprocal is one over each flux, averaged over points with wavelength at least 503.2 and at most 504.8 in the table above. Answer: 0.0972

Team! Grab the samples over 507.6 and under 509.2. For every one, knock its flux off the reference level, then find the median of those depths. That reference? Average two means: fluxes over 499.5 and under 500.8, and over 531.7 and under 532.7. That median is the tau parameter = 75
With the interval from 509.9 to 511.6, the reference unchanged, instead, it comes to 84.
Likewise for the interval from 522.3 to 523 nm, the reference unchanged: 99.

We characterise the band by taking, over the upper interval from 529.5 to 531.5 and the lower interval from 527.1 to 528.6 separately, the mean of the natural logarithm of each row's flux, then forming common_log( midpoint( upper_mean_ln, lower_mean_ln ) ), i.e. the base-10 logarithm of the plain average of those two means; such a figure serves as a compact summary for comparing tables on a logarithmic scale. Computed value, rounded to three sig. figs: 0.758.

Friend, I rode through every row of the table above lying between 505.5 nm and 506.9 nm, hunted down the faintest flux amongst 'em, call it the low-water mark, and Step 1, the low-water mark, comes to 328.4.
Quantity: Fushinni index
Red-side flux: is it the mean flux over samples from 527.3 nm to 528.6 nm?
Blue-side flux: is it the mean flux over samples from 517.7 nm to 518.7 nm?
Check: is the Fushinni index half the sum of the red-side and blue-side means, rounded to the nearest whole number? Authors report 299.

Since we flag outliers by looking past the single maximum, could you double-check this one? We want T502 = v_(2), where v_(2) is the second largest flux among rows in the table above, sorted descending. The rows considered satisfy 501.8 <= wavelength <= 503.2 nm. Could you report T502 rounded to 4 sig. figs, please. 397.1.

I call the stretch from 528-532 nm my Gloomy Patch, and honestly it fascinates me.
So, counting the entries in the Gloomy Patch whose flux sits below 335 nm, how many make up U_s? 16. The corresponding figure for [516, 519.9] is 16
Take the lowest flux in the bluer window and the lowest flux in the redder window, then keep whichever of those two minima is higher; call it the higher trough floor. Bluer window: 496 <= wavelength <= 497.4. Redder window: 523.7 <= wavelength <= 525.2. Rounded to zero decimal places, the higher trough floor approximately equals 295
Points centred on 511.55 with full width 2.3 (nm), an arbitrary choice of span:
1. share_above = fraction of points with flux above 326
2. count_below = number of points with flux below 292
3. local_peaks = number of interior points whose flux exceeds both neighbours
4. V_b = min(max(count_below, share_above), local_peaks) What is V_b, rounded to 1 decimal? 2.0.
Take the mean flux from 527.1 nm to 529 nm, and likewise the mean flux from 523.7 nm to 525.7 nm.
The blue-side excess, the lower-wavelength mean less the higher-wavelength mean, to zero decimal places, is -16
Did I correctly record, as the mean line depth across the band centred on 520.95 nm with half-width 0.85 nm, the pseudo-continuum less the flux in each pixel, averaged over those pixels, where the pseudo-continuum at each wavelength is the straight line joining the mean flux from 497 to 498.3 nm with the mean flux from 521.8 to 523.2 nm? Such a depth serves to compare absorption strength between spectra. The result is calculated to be 5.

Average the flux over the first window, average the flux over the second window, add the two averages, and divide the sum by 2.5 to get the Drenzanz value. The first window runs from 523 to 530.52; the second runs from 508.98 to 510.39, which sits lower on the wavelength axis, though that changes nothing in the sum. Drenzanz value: 242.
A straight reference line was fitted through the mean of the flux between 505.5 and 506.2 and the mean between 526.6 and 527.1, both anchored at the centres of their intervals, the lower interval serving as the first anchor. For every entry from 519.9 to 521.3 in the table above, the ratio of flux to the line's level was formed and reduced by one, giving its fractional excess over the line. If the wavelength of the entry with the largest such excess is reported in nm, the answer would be 520.234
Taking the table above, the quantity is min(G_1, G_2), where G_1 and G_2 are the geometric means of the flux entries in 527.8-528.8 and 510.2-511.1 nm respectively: 306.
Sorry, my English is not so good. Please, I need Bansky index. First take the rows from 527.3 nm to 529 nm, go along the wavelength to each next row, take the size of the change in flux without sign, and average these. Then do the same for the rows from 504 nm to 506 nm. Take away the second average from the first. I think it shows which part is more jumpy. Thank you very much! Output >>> -1.2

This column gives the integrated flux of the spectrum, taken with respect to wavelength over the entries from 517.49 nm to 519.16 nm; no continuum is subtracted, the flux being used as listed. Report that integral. 485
